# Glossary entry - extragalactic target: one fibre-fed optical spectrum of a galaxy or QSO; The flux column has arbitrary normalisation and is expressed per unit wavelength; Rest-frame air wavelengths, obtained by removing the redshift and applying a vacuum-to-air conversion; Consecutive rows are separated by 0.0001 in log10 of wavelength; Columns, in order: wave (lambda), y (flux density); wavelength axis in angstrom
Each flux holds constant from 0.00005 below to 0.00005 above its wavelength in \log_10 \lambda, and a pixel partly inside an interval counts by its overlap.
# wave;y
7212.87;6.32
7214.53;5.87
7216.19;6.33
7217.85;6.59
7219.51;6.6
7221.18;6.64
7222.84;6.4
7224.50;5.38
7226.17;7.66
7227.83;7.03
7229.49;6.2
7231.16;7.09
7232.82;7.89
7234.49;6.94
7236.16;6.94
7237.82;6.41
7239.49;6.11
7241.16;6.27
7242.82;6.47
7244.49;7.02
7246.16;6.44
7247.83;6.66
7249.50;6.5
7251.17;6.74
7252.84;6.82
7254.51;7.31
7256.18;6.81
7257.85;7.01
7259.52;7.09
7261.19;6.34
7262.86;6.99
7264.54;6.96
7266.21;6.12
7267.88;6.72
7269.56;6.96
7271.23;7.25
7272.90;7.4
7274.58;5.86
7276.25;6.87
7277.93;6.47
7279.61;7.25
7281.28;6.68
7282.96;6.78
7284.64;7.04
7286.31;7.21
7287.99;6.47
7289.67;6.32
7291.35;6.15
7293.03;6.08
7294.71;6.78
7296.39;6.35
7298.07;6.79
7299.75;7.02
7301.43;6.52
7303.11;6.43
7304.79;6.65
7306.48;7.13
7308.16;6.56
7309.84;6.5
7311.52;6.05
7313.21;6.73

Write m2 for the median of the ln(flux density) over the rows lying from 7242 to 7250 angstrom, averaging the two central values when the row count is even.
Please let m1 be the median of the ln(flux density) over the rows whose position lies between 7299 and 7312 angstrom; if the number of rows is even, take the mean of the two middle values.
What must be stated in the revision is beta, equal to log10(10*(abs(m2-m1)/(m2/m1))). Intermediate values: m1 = 1.88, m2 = 1.87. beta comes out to -1.2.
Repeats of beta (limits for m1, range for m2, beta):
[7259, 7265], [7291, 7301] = -0.2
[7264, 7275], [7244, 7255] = -0.5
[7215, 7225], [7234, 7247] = -1.2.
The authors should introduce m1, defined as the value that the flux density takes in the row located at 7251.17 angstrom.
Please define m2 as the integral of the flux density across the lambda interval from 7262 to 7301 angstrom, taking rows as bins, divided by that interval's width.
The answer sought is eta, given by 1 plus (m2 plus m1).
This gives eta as 14.5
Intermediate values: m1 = 6.74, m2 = 6.72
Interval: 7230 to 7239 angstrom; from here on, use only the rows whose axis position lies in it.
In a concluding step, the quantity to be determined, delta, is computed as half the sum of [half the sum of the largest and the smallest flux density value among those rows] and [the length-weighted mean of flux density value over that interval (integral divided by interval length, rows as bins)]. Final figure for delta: 7.07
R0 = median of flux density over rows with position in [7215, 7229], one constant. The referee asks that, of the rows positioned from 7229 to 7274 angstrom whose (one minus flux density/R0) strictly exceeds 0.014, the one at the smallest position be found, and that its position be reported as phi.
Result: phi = 7229.49 angstrom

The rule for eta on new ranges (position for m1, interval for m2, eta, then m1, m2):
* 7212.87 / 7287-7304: 13.8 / 6.32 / 6.50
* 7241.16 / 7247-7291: 14.1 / 6.27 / 6.79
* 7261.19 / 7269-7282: 14.2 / 6.34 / 6.84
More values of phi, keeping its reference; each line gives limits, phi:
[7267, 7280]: 7274.58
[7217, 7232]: 7222.84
